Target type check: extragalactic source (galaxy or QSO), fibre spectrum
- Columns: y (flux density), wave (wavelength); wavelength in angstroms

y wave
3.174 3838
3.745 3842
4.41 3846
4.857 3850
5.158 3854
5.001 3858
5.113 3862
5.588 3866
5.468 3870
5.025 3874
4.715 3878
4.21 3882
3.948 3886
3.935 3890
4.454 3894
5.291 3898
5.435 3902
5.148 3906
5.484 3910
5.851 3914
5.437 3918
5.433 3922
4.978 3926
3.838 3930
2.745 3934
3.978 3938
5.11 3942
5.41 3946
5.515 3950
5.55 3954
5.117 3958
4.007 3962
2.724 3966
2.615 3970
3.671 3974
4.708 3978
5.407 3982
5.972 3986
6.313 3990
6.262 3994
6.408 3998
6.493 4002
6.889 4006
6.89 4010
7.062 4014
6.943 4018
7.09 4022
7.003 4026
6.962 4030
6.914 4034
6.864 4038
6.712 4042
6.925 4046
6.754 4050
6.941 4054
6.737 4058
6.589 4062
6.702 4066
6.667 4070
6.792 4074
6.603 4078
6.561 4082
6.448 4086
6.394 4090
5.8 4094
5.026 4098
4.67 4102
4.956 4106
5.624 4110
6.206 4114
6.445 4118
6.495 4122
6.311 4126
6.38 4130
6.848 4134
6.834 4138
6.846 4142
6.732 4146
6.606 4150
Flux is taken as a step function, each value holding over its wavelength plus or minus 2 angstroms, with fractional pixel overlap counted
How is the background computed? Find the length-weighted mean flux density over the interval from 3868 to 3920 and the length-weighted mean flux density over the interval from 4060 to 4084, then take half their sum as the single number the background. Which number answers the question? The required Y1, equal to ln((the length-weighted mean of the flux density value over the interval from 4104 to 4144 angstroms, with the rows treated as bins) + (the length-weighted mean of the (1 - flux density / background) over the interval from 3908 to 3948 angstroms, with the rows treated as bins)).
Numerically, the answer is 1.87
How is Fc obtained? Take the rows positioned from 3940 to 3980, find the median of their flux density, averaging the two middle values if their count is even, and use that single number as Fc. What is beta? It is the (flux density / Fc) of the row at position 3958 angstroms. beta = 1.0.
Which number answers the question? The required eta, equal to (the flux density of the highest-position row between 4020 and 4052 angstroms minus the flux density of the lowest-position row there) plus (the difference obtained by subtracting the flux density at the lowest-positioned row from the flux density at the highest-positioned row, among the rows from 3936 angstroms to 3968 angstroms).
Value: -1.6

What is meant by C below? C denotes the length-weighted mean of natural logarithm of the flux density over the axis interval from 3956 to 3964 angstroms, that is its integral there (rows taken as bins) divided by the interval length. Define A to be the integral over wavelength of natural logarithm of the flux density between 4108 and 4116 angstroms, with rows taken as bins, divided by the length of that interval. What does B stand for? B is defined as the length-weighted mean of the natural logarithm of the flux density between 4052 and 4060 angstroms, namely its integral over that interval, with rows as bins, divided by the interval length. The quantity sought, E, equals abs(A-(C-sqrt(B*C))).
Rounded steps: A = 1.78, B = 1.92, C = 1.51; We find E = 1.97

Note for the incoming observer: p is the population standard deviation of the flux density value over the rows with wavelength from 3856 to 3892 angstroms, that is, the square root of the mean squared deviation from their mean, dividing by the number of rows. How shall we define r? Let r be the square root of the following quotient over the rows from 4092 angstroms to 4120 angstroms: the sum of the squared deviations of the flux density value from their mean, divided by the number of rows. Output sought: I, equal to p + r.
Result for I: 1.2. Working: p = 0.6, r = 0.62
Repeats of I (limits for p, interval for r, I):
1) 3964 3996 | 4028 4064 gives 1.6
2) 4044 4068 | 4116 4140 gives 0.3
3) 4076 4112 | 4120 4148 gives 0.9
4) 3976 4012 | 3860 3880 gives 1.0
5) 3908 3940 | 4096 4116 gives 1.6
